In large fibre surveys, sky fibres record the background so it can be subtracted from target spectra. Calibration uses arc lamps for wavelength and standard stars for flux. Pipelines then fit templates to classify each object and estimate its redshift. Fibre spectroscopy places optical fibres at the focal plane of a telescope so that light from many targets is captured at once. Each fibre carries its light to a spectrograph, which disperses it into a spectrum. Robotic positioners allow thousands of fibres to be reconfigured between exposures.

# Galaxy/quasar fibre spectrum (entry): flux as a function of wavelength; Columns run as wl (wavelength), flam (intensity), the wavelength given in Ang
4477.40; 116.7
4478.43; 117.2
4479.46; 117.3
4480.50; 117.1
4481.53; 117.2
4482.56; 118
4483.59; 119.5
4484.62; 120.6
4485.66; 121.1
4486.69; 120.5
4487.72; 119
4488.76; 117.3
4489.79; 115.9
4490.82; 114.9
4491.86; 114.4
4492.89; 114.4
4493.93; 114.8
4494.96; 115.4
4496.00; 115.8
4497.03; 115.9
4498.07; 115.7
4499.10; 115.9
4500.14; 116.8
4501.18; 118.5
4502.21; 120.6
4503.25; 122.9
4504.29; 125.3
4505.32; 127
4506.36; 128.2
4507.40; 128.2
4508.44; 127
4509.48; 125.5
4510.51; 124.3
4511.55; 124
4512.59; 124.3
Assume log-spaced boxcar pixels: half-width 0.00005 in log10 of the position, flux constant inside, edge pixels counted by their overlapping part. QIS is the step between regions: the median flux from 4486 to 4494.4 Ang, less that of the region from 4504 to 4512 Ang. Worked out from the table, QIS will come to -11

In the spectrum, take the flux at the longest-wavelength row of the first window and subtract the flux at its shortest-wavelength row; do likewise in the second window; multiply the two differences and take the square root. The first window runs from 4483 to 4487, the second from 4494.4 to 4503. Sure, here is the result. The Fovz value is 2.3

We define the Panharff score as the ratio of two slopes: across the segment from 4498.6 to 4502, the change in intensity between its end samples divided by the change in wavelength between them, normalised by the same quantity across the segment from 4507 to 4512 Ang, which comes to -1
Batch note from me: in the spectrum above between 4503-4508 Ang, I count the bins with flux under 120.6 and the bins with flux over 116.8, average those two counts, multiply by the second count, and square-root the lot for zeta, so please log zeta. 3.5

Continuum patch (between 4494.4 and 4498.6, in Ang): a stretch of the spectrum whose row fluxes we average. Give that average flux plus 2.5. 118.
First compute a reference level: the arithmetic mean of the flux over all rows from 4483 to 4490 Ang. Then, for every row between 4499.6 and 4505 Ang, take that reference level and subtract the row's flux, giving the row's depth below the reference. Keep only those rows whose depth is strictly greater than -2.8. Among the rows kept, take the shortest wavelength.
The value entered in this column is 4500.14 Ang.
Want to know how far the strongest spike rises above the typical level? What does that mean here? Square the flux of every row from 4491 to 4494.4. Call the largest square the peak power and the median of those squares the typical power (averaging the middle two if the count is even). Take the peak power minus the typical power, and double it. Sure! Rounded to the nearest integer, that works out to 183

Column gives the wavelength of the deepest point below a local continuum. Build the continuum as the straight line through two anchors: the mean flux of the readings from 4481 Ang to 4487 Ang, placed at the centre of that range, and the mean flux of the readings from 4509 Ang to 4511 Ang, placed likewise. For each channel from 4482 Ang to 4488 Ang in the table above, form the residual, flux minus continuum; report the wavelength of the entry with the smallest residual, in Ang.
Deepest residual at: 4487.72 Ang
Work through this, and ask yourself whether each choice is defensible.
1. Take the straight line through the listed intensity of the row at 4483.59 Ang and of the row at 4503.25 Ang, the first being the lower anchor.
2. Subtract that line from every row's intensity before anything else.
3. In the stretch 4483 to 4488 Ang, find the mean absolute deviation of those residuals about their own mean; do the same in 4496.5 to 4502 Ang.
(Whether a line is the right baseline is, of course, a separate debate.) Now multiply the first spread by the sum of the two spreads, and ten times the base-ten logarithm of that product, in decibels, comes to 0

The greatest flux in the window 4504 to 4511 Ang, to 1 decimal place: 128.2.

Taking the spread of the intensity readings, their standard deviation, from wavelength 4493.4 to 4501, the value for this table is 0.6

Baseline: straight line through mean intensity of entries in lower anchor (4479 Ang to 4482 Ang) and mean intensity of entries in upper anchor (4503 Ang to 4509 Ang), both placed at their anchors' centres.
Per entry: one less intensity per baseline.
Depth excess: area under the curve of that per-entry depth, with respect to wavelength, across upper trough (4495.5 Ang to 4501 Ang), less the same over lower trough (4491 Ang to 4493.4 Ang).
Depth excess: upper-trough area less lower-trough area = 0.20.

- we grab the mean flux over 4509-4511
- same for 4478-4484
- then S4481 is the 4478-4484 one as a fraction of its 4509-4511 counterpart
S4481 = 0.94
